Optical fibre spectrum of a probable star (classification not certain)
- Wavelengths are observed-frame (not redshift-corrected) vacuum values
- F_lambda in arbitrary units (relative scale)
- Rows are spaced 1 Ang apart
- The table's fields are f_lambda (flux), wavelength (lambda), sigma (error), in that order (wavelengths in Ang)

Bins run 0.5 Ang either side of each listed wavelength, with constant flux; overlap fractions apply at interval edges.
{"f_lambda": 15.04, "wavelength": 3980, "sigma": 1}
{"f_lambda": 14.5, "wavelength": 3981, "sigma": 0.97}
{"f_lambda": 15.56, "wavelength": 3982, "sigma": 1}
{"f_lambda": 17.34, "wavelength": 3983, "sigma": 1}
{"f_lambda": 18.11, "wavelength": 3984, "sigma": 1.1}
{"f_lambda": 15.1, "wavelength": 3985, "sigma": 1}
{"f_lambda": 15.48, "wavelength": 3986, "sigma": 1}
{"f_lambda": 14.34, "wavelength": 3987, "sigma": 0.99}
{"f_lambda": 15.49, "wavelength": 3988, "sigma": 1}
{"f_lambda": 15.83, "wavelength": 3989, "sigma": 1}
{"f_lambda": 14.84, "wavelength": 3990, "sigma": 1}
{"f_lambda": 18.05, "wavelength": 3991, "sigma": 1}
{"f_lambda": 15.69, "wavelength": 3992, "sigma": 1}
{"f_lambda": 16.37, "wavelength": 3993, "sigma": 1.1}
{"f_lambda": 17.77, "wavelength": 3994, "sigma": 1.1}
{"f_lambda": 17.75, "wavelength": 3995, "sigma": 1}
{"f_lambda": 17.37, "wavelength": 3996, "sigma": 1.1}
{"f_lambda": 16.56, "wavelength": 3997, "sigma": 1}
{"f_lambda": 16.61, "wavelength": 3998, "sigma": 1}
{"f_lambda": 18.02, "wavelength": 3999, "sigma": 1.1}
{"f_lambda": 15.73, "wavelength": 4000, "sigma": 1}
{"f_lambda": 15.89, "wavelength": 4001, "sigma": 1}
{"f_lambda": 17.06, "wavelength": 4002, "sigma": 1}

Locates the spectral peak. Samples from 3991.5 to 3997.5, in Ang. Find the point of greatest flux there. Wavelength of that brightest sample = 3994 Ang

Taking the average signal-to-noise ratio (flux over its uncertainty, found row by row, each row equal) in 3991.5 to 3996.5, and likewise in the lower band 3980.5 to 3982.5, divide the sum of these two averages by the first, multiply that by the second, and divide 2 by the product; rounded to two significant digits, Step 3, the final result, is 0.067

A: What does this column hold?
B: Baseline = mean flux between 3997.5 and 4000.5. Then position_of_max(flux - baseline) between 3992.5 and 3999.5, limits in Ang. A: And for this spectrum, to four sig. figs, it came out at 3999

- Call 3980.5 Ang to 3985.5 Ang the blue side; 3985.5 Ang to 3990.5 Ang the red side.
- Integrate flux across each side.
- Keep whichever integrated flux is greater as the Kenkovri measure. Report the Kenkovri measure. 81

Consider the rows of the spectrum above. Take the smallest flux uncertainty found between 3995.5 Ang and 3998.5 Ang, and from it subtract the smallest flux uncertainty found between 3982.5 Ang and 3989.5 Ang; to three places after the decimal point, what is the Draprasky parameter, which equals 0.010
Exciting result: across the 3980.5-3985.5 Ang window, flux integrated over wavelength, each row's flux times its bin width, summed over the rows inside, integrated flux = 81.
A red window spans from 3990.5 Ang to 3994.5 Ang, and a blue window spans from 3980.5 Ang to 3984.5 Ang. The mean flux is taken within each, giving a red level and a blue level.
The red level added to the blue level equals 33.3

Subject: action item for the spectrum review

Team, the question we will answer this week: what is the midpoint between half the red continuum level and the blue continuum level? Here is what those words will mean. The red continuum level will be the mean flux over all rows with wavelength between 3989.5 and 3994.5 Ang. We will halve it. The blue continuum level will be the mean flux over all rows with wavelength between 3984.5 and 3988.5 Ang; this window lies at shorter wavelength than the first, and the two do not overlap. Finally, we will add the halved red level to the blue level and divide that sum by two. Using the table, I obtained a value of 11.7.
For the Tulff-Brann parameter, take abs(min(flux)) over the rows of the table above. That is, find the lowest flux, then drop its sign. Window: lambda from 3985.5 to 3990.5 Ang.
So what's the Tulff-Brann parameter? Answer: 14.3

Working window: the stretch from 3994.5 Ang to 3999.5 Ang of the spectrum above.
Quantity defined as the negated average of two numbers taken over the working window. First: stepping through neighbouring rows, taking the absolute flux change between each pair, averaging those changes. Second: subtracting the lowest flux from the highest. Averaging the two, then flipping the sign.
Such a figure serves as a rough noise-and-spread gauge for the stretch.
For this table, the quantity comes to -1.06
